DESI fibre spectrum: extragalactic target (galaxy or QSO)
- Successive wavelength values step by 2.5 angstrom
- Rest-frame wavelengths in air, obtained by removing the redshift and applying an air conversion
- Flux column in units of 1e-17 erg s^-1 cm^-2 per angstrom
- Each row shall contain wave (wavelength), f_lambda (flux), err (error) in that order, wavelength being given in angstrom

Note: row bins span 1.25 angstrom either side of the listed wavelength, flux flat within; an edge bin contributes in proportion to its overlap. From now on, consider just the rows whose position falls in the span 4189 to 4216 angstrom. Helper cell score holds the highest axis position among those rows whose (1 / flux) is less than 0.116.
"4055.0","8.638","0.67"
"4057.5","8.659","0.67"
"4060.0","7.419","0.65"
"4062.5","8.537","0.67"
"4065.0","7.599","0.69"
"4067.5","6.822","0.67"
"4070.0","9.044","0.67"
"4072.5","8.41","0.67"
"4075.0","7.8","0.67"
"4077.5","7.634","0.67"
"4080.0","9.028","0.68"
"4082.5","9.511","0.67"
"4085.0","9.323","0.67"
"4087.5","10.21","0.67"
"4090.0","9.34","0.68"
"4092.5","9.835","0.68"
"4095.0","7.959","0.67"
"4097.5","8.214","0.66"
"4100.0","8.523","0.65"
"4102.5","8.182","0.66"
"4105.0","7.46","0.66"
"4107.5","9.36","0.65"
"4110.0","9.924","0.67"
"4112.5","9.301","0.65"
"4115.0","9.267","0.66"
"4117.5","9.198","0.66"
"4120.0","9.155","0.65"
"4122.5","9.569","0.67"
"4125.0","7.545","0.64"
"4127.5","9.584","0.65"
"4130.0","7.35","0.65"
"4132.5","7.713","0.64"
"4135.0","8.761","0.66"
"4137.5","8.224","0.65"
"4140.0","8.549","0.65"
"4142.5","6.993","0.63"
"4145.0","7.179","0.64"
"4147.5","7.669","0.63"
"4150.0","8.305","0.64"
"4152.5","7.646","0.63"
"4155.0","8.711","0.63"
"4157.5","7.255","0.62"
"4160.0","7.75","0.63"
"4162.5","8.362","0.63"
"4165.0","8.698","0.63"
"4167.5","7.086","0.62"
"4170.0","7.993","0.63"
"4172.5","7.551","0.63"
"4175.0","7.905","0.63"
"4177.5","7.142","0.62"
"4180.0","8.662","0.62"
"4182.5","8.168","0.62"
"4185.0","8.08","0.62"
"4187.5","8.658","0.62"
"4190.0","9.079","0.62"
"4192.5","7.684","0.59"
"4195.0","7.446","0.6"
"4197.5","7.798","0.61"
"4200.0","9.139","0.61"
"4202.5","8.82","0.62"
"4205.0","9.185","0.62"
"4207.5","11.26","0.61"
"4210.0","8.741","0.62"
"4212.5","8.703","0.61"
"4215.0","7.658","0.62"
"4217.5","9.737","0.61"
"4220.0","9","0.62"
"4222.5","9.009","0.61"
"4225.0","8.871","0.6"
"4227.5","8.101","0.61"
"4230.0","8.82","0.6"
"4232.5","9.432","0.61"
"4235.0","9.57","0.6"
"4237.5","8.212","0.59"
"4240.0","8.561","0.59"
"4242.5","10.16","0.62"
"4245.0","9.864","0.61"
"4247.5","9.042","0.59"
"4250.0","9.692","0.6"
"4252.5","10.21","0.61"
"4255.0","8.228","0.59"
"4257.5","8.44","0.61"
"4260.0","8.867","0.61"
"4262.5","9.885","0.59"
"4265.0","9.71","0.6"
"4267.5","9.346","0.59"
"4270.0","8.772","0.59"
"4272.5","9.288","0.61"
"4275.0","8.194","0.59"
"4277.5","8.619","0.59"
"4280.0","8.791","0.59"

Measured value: 4212.5 angstrom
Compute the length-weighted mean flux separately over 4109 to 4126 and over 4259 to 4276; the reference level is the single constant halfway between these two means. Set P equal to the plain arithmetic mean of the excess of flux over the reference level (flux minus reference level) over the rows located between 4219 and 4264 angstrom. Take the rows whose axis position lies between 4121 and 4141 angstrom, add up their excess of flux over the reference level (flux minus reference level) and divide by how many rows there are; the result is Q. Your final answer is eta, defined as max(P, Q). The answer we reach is -0.1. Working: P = -0.05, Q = -0.7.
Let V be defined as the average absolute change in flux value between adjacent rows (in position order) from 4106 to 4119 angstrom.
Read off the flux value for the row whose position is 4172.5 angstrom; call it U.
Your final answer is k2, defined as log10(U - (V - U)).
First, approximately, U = 7.551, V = 0.3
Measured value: 1.17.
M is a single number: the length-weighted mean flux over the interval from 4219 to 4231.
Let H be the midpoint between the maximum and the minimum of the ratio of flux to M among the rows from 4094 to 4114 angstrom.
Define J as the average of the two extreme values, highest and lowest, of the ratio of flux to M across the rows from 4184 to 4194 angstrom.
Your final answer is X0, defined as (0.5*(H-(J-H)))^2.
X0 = 0.264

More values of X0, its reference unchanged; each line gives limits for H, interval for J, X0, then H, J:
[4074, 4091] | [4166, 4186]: 0.324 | 1.02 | 0.90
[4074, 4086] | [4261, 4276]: 0.214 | 0.98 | 1.03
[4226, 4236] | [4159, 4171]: 0.312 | 1.01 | 0.90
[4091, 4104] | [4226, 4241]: 0.262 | 1.02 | 1.01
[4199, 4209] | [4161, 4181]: 0.485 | 1.15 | 0.90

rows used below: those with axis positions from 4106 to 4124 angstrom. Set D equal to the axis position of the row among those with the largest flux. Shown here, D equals 4110.0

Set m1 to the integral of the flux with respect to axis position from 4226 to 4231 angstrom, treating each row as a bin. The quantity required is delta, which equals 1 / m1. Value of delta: 0.0236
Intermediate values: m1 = 42.3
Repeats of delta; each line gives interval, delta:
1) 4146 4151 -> 0.0252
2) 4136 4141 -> 0.0238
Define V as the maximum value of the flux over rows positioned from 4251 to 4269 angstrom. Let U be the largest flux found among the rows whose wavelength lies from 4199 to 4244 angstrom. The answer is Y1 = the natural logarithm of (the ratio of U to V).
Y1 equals 0.10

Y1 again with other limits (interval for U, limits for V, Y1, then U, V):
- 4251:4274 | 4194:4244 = -0.10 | 10.21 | 11.26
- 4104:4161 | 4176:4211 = -0.13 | 9.924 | 11.26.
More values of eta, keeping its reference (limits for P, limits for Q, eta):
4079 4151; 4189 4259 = -0.2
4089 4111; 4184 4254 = -0.2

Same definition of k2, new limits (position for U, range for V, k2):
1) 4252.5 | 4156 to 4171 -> 1.29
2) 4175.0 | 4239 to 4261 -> 1.18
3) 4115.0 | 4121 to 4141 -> 1.24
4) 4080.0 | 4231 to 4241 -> 1.24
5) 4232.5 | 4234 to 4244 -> 1.25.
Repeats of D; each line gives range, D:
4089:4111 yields 4110.0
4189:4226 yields 4207.5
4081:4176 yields 4087.5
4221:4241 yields 4235.0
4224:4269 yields 4252.5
